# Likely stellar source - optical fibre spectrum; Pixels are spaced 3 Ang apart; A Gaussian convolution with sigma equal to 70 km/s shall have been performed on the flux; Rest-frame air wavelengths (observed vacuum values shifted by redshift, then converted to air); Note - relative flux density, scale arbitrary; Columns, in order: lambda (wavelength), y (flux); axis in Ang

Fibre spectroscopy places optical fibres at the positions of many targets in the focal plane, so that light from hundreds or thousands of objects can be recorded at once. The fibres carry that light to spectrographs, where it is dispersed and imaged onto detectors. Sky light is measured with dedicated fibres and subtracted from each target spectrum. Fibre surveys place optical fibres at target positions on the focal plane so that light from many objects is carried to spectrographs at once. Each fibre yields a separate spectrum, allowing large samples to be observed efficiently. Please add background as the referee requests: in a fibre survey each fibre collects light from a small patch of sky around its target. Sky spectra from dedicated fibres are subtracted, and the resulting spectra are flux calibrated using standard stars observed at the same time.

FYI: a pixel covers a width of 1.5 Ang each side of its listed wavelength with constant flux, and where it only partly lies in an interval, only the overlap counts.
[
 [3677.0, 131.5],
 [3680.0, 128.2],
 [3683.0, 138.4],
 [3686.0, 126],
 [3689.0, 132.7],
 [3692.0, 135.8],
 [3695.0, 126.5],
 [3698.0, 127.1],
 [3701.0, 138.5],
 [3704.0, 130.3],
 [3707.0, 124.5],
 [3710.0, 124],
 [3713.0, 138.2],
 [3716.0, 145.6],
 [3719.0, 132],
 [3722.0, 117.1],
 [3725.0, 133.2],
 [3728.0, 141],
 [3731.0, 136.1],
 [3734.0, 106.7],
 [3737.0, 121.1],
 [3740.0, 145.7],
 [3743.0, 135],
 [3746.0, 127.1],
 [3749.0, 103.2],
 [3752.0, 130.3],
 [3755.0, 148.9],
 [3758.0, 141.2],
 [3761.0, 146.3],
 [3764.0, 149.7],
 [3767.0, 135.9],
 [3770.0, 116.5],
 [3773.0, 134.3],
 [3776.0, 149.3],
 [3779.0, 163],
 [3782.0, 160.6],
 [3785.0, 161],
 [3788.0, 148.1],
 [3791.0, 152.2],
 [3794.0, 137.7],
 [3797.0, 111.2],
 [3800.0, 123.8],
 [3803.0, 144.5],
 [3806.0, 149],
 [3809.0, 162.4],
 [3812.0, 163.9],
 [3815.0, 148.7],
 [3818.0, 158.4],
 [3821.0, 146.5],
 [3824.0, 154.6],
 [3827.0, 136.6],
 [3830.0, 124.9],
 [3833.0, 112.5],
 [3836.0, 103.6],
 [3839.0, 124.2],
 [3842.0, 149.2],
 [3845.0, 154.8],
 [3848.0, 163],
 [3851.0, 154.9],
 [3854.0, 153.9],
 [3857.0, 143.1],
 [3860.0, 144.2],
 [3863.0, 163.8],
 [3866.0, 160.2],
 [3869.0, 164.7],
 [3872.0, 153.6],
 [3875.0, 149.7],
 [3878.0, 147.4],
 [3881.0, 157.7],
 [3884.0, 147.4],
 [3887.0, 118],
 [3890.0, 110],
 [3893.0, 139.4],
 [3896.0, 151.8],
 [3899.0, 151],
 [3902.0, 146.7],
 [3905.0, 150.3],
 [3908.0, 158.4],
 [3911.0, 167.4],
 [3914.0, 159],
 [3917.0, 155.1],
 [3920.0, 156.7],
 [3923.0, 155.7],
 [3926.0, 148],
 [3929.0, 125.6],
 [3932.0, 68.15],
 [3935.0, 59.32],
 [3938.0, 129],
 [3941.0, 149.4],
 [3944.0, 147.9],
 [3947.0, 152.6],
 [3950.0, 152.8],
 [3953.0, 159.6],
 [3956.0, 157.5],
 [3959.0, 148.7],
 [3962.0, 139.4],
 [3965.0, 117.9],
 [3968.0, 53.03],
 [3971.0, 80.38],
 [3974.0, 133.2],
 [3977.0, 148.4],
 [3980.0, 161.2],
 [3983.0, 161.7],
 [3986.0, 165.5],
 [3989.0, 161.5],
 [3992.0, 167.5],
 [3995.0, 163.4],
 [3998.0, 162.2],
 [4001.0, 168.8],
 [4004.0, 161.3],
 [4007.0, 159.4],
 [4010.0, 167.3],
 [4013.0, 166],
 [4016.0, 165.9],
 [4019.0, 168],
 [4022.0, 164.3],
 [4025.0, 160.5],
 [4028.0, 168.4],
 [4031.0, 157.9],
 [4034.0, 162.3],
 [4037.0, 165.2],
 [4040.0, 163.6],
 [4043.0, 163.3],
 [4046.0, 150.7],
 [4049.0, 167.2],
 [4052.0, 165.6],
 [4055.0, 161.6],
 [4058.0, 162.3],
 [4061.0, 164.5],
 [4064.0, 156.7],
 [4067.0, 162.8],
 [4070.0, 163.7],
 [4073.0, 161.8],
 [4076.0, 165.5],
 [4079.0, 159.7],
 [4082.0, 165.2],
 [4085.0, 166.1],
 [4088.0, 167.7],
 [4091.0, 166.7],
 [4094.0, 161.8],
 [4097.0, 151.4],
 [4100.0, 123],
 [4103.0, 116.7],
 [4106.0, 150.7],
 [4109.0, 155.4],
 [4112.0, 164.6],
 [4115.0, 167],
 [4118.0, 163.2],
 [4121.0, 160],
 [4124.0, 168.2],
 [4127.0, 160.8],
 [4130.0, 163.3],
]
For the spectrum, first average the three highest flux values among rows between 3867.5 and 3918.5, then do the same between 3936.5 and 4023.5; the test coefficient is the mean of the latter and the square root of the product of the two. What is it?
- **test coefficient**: 167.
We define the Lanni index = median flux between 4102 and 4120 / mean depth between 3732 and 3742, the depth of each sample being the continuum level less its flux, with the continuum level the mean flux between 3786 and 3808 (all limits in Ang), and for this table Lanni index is 12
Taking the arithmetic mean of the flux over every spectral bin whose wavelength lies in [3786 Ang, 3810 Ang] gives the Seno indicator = 141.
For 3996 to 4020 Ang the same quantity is 165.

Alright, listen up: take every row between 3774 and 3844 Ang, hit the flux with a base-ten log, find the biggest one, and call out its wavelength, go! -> 3812.0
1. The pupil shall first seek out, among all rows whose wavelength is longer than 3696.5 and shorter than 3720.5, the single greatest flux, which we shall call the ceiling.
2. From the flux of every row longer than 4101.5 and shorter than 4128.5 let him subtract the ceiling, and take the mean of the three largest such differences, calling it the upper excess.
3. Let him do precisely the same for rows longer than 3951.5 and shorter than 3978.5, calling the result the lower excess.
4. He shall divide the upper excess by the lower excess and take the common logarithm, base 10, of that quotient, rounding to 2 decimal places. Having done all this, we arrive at 0.34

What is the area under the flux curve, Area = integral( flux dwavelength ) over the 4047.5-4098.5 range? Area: 8311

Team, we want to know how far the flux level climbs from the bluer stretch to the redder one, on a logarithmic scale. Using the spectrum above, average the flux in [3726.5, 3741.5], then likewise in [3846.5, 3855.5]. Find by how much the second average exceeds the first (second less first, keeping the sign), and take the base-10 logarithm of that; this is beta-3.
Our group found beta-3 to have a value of 1.43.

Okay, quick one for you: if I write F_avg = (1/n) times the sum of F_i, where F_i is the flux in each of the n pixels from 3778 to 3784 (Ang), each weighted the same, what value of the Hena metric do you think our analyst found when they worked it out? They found 162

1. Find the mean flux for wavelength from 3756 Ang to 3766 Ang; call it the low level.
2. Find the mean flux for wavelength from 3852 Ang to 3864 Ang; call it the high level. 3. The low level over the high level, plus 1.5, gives 2.46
